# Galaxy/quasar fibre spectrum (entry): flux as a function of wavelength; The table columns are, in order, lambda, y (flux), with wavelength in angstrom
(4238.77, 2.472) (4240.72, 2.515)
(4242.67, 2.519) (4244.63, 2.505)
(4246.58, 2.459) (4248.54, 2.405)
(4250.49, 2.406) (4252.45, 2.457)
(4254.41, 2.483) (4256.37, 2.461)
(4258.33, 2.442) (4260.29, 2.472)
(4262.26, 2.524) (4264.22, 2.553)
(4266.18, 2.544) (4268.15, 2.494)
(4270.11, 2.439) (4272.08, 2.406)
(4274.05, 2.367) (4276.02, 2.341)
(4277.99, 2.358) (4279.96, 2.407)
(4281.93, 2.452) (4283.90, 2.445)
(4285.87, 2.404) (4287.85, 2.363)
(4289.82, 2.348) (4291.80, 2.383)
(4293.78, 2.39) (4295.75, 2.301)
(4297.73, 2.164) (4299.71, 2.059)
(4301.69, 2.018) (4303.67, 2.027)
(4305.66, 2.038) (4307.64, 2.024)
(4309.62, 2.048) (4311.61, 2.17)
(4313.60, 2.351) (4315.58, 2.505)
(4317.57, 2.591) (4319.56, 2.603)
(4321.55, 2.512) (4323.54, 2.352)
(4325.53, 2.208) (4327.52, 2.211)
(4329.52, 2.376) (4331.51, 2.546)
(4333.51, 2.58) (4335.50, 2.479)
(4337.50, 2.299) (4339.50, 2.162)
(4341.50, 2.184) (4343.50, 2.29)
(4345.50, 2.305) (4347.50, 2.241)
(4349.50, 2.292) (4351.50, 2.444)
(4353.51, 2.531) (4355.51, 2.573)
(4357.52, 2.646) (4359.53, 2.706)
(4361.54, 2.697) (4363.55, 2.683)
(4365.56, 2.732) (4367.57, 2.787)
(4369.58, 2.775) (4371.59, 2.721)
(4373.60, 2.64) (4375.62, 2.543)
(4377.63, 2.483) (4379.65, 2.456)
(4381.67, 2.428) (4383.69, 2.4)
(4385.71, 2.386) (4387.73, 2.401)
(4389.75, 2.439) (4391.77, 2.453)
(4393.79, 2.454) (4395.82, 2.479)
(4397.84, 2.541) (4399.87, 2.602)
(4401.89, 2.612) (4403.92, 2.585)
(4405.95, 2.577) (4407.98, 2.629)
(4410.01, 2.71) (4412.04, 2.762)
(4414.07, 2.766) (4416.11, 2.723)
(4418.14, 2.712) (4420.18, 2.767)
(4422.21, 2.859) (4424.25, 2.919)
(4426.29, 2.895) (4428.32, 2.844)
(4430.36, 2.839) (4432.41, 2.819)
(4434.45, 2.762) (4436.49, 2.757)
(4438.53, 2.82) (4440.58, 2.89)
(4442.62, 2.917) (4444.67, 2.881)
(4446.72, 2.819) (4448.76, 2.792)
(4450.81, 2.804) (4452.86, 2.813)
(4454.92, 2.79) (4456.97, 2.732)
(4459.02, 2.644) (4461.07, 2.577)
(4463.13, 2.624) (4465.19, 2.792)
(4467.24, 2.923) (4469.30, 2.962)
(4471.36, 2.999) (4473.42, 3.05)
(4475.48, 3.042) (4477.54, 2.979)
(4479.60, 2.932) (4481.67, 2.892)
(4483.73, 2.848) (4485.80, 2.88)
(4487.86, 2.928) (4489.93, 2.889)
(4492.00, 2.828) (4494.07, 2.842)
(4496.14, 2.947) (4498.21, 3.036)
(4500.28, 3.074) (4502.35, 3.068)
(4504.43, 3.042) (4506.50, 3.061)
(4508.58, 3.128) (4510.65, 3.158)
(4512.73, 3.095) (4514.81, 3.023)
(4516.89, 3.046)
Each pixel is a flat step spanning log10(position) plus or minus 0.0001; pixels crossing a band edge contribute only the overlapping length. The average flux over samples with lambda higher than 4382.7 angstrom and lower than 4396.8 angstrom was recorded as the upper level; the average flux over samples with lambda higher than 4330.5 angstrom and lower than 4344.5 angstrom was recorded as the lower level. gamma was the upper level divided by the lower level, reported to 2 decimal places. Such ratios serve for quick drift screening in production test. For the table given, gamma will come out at 1.03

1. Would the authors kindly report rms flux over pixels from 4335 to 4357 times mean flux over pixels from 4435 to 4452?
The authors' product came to 6.7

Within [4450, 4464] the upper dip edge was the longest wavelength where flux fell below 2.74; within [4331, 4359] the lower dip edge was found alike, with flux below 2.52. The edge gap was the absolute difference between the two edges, 111.6 angstrom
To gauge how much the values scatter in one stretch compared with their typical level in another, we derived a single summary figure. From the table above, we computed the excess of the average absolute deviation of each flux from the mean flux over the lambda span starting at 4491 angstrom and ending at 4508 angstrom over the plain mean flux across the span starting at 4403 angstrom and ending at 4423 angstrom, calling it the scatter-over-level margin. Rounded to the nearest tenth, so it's -2.6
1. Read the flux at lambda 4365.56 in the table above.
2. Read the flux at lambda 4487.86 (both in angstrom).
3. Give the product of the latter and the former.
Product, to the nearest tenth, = 8.0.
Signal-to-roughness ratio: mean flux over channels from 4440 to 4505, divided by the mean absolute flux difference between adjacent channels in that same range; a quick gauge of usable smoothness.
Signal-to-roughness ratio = 58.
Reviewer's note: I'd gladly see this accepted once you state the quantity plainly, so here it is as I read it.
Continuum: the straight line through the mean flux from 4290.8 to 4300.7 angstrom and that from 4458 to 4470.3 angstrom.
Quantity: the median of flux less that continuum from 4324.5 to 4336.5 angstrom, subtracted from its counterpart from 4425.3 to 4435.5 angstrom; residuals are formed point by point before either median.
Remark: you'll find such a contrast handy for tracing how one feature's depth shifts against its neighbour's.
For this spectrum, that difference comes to 0.12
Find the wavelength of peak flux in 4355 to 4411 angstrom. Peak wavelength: 4367.57 angstrom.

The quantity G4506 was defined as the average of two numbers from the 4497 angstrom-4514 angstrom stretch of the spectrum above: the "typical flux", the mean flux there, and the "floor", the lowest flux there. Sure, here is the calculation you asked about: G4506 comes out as 3.1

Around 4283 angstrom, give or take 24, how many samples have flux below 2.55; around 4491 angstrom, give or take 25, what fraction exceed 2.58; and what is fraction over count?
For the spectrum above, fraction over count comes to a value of 0.04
